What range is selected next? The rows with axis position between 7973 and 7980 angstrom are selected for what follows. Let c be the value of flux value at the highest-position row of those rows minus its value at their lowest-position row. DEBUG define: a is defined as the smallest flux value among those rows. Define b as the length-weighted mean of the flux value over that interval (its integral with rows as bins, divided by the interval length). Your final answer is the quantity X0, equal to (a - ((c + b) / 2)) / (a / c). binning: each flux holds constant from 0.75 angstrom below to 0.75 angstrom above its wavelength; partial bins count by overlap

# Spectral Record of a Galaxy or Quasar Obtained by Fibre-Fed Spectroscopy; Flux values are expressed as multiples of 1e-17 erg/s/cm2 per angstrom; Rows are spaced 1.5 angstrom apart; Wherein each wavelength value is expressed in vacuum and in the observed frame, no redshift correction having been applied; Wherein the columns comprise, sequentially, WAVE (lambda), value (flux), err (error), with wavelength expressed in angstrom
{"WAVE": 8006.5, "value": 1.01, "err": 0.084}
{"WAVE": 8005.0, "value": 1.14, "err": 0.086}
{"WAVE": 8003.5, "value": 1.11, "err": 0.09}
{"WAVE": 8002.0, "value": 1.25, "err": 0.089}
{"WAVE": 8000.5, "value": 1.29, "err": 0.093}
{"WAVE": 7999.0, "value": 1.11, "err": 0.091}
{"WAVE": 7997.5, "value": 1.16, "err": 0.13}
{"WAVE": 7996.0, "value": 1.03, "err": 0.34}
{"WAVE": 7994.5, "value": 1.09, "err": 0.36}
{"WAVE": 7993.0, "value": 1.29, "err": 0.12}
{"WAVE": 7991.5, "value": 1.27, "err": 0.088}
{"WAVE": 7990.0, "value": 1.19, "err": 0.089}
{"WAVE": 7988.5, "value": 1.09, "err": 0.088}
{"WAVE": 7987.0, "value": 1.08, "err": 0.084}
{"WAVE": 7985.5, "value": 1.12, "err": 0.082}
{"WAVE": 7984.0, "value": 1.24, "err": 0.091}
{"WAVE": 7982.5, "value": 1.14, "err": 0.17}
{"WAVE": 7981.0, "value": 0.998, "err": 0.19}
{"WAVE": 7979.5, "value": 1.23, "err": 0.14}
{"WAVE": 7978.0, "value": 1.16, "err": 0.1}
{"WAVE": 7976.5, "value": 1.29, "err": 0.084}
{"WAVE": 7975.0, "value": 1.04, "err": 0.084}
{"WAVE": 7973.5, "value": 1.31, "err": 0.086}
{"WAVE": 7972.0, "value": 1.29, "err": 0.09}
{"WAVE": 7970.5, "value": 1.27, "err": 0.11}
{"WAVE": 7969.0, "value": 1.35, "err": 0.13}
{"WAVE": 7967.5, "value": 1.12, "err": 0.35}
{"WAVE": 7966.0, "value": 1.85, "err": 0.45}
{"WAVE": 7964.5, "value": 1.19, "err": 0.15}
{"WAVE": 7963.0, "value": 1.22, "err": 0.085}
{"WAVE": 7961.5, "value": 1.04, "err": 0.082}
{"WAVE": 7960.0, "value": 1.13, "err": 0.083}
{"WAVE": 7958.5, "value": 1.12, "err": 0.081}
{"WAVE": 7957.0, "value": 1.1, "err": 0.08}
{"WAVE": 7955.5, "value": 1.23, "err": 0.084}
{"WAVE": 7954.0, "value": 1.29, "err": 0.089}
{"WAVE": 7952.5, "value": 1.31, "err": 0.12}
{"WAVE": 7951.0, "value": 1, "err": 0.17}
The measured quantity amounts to -0.037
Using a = 1.04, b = 1.201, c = -0.1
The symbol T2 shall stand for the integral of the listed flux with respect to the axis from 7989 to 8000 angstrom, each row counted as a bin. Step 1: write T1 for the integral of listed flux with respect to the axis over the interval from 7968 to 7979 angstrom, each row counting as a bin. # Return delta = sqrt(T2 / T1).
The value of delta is 0.97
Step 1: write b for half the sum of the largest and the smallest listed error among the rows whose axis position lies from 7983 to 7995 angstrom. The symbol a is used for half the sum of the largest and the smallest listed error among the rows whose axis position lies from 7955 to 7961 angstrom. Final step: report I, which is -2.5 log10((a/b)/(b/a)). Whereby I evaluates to 2.2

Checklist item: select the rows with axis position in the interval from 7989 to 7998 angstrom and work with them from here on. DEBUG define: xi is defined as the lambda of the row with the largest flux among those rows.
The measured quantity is 7993.0 angstrom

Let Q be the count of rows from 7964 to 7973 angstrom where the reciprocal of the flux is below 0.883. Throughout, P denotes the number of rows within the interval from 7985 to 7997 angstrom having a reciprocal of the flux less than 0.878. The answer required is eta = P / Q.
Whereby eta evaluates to 0.6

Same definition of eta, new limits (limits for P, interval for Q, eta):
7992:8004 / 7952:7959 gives 1.3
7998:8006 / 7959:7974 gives 0.4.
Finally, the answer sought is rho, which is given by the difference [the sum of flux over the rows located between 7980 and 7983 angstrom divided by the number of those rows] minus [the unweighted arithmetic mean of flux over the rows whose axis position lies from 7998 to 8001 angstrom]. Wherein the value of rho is -0.13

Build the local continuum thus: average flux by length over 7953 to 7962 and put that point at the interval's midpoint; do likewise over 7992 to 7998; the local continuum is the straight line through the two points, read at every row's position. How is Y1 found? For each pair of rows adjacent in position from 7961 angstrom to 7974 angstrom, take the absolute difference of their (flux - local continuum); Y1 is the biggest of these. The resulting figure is 0.73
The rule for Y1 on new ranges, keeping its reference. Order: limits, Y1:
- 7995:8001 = 0.18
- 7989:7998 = 0.20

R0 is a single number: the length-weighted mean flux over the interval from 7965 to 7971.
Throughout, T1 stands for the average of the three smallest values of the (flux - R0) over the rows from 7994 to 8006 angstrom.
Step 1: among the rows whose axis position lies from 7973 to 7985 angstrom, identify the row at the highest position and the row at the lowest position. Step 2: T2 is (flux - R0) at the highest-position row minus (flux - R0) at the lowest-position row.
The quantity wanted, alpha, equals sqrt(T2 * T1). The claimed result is 0.15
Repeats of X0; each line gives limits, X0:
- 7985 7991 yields 0.031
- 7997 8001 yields 0.053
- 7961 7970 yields 0.070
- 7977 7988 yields -0.037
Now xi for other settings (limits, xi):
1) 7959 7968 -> 7966.0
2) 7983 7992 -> 7991.5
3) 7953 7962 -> 7954.0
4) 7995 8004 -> 8000.5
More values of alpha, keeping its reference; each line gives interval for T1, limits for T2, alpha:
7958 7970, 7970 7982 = 0.29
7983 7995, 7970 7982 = 0.29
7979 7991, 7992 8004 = 0.25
